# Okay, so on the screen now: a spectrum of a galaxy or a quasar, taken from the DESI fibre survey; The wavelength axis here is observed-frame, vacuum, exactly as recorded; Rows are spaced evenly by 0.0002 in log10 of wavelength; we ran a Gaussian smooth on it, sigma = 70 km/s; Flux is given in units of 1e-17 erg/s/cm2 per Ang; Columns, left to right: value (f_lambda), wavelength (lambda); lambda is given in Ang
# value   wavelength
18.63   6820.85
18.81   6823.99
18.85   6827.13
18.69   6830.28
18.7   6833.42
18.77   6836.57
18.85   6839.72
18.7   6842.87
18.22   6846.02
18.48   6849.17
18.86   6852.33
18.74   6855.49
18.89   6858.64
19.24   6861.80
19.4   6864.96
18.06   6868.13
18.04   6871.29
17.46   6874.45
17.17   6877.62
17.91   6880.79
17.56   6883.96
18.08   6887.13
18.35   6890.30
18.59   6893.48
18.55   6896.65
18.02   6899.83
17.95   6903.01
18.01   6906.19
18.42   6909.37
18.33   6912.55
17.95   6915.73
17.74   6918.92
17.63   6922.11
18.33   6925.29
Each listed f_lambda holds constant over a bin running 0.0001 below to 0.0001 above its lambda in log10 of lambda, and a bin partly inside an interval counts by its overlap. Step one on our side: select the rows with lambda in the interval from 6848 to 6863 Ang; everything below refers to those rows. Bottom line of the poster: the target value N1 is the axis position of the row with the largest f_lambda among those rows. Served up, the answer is 6861.80 Ang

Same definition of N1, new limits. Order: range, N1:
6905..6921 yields 6909.37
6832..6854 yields 6852.33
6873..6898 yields 6893.48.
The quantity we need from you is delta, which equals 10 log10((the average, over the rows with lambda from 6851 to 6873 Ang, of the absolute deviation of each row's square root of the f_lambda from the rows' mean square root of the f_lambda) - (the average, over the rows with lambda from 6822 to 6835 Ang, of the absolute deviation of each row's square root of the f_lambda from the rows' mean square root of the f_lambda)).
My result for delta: -14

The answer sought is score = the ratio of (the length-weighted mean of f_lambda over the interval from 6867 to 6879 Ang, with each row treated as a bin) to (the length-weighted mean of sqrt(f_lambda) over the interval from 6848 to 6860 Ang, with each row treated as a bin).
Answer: 4.08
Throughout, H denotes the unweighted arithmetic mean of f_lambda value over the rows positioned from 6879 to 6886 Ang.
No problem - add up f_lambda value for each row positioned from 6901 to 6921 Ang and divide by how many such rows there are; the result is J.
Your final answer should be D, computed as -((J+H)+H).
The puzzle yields -53.5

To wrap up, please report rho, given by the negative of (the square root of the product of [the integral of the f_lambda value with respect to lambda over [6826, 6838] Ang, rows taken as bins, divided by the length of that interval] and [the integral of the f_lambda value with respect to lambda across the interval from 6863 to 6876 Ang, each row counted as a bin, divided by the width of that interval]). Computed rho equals -18.5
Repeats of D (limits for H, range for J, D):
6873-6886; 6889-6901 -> -53.4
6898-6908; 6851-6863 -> -54.9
